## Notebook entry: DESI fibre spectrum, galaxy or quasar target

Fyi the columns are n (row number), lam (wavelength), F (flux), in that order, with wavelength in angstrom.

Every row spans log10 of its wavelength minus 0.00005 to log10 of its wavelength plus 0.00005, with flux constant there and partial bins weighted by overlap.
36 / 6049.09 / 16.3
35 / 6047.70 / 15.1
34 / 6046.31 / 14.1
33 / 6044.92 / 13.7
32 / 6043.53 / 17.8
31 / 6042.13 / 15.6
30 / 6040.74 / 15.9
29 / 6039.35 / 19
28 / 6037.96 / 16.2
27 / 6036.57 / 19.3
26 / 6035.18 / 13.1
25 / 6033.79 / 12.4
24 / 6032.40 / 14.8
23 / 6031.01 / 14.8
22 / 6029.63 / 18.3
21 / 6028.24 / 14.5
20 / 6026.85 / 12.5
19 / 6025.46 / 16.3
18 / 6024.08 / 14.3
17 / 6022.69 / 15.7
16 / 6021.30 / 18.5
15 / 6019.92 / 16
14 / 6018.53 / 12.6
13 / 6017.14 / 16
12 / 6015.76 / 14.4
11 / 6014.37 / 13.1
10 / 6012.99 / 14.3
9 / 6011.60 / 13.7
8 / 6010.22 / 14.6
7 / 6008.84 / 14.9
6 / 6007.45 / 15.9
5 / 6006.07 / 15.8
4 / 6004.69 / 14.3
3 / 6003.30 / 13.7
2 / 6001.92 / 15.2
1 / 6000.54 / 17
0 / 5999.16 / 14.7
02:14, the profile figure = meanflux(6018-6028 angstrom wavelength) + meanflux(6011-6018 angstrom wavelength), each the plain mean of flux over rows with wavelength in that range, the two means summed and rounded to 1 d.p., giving 29.4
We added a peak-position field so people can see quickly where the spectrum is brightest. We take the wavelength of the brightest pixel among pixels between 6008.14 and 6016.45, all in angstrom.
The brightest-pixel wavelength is 6008.84 angstrom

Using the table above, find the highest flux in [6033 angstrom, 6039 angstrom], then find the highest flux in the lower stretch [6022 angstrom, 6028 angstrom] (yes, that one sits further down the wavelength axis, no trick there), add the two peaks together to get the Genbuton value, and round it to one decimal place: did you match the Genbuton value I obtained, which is 35.6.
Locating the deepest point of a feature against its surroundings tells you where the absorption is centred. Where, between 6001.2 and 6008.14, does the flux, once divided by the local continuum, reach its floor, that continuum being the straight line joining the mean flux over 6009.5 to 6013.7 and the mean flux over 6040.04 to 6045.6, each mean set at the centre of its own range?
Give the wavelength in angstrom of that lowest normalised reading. 6003.30 angstrom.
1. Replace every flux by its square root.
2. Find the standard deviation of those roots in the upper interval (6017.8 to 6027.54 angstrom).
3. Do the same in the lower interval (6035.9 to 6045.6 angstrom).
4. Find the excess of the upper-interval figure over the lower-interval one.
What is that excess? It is 0.03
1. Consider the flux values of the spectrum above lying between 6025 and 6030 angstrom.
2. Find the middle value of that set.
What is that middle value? 15.4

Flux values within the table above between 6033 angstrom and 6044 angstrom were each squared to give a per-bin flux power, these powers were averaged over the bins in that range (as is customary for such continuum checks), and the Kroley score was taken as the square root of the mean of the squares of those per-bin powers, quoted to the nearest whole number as 277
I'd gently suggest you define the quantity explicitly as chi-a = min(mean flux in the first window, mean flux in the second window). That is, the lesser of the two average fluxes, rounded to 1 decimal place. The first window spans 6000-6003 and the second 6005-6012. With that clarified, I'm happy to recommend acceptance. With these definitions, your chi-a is 15.0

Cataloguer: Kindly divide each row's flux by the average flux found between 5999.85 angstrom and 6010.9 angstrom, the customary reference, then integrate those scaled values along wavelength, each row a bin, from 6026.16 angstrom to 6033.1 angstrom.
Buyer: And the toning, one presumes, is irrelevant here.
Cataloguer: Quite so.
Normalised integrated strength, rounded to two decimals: 6.85 angstrom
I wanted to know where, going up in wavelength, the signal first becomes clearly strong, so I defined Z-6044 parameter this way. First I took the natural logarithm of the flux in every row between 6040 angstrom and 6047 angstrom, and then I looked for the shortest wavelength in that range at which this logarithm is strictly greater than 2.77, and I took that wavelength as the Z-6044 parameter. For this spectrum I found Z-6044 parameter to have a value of 6043.53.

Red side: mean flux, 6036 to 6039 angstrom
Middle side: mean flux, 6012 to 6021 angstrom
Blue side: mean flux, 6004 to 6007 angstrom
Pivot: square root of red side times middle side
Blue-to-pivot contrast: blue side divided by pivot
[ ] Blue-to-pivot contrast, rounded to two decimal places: 0.94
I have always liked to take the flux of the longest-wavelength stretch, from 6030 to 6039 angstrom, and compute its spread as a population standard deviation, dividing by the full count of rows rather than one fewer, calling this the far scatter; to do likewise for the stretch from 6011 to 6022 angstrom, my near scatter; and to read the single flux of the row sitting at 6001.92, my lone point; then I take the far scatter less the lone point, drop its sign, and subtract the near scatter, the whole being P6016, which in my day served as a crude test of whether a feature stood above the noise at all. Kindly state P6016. 11.2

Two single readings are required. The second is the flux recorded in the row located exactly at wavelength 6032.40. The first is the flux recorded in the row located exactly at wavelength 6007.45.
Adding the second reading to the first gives 30.7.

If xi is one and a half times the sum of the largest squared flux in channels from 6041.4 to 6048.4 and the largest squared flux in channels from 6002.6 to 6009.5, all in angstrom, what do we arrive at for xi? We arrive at 854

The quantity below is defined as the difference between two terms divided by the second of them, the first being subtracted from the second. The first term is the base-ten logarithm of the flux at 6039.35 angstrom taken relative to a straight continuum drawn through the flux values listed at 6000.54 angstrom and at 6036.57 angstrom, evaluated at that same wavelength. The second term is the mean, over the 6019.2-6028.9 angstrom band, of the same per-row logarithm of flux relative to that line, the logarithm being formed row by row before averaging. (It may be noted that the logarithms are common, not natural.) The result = 0.9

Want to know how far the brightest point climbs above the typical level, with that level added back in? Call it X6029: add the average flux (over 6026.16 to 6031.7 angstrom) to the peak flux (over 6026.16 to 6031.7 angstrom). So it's 33.3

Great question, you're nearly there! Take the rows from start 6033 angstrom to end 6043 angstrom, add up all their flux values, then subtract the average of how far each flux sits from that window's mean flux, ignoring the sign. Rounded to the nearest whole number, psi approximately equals 110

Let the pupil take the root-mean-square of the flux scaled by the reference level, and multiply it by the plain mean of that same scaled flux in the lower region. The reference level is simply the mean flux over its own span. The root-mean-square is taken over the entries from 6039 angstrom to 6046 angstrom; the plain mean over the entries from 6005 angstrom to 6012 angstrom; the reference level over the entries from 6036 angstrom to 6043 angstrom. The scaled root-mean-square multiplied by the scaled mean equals 0.84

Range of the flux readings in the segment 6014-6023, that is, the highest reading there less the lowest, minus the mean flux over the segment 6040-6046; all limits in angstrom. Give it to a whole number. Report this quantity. -10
